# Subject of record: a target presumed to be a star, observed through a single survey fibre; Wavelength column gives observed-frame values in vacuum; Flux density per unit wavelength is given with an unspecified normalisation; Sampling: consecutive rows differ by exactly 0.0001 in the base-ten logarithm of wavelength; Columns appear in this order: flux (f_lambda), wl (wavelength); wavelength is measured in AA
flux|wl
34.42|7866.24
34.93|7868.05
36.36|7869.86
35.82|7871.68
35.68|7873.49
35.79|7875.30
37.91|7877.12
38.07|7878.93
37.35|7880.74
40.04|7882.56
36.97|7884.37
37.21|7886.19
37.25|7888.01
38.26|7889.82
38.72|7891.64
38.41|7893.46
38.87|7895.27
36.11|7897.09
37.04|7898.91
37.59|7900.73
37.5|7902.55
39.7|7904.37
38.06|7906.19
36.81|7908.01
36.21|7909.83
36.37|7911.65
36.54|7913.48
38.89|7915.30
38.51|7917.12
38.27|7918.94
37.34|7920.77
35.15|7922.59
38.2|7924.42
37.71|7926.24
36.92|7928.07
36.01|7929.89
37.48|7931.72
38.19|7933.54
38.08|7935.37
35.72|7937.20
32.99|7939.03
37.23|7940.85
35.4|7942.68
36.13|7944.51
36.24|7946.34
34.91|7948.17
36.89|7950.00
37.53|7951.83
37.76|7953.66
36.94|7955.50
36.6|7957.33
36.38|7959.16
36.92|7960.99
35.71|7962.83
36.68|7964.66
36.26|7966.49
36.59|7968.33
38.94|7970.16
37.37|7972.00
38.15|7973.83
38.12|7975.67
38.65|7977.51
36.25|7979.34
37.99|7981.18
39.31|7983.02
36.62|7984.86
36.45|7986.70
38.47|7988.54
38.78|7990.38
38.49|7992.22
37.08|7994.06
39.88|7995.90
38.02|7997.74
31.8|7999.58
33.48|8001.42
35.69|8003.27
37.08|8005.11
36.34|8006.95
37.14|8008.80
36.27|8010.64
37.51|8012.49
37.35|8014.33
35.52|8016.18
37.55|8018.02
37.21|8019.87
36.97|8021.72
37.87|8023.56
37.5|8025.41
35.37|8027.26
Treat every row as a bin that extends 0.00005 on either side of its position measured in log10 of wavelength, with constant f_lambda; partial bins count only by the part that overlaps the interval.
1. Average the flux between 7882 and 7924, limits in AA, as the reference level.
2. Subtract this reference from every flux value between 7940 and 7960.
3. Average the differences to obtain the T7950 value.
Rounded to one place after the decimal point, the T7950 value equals -1.1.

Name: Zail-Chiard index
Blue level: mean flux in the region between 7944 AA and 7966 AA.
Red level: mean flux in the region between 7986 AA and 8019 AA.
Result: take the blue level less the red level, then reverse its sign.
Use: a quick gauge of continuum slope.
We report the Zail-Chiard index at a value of 0.27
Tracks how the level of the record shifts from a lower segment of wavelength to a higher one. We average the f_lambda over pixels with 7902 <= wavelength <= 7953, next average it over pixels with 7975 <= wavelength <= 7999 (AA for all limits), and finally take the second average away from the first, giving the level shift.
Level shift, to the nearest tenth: -1.0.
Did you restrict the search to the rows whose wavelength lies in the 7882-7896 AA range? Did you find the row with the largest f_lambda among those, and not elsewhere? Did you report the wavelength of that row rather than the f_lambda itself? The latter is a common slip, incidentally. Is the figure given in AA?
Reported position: 7882.56 AA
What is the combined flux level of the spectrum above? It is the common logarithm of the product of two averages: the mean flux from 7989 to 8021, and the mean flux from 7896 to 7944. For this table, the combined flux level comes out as 3.13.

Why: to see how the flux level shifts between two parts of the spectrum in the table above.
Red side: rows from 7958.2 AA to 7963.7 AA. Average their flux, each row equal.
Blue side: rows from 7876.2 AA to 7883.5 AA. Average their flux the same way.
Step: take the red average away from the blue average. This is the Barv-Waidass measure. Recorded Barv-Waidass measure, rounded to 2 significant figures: 2.0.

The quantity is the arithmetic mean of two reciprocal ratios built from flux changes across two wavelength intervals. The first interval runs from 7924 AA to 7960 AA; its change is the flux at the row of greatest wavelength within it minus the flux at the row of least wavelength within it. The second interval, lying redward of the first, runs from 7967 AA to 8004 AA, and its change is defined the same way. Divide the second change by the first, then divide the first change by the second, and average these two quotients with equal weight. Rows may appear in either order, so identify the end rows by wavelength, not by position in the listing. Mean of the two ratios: 1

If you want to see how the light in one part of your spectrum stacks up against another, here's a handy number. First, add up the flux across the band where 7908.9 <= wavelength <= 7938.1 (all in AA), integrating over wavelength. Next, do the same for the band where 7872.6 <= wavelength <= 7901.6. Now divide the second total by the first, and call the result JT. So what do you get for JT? 1.00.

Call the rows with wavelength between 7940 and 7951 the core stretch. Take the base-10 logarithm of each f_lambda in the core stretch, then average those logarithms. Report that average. 1.56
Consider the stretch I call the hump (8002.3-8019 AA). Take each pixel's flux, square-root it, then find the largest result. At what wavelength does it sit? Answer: 8018.02 AA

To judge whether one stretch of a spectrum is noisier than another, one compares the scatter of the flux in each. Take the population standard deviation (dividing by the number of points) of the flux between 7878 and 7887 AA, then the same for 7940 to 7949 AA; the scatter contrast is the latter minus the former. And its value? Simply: -0.3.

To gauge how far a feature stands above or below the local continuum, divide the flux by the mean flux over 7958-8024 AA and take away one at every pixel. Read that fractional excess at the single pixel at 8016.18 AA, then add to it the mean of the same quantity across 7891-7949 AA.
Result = -0.041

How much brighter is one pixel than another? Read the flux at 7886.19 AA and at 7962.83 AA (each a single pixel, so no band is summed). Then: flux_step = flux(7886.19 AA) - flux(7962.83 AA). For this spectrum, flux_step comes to 1.5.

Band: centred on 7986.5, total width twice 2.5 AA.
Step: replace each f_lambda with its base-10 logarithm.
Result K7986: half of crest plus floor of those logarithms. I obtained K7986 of 1.573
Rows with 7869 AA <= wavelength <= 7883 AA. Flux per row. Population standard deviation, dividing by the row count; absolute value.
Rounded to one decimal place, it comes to 1.4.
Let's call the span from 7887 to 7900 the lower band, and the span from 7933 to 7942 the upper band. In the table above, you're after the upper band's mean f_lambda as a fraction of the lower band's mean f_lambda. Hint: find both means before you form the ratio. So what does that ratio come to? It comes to 0.96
